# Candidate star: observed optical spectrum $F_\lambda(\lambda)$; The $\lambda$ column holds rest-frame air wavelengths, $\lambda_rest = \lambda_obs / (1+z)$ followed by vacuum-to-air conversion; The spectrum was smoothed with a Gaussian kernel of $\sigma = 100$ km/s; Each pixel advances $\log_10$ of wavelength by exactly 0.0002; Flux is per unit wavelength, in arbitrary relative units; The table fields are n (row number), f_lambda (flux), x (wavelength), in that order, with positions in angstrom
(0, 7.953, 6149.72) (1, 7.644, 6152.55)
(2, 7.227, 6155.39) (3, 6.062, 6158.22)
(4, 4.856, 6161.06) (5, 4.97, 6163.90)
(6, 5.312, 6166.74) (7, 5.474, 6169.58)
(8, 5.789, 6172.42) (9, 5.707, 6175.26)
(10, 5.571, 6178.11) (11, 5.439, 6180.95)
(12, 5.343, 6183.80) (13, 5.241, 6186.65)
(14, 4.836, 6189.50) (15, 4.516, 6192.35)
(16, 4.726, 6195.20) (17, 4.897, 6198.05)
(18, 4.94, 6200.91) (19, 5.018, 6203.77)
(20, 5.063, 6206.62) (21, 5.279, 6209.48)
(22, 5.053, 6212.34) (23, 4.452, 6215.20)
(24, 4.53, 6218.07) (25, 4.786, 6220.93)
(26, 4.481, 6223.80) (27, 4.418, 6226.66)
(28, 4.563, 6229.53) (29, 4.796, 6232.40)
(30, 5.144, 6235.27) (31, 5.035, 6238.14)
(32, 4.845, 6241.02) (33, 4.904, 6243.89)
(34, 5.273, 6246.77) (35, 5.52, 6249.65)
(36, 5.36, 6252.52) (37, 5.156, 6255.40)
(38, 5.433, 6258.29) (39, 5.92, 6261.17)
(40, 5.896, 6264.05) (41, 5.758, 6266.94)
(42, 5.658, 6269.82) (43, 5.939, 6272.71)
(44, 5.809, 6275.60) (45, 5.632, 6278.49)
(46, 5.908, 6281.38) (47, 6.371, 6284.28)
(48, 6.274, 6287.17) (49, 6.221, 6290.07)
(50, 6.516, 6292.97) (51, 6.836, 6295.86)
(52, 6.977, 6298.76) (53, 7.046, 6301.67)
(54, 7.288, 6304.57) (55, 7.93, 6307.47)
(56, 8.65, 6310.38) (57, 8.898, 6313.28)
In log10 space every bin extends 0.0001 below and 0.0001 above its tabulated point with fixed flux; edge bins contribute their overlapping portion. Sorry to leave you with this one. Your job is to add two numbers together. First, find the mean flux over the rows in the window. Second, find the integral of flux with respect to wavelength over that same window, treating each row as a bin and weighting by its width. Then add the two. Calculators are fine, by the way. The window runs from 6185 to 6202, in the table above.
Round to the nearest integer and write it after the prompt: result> 88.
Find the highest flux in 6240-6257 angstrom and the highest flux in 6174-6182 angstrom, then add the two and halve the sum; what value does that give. 5.6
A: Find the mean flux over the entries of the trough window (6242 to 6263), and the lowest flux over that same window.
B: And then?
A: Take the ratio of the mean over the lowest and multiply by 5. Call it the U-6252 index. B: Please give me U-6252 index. 5.47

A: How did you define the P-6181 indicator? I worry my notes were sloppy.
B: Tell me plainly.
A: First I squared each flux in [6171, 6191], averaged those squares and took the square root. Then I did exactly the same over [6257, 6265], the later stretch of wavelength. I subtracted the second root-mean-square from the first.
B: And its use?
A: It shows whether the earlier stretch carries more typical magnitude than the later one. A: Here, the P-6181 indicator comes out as -0.3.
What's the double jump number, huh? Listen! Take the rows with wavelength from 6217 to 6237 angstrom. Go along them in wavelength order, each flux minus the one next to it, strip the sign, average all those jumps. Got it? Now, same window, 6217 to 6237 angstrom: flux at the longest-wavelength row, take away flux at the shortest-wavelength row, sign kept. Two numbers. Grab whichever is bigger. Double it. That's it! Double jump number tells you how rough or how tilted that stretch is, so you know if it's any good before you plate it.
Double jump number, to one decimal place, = 1.2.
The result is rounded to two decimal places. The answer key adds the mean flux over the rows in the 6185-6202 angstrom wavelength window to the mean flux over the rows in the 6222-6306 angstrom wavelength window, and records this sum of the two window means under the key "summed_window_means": 10.55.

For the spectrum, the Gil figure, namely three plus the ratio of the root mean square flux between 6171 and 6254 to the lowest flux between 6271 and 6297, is 3.89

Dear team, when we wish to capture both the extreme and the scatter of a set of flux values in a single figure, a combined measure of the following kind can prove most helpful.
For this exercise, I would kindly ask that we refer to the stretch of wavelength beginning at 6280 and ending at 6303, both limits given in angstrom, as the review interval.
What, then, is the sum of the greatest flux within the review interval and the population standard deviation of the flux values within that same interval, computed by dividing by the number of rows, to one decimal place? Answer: 7.4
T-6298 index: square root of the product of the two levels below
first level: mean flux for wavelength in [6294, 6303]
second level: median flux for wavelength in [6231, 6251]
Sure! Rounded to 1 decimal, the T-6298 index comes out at 5.9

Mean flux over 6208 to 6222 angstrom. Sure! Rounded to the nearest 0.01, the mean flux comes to 4.82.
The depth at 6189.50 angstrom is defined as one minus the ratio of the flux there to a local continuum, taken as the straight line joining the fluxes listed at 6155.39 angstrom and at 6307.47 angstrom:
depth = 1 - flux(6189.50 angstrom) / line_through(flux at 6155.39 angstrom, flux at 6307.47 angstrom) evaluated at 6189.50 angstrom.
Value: 0.345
